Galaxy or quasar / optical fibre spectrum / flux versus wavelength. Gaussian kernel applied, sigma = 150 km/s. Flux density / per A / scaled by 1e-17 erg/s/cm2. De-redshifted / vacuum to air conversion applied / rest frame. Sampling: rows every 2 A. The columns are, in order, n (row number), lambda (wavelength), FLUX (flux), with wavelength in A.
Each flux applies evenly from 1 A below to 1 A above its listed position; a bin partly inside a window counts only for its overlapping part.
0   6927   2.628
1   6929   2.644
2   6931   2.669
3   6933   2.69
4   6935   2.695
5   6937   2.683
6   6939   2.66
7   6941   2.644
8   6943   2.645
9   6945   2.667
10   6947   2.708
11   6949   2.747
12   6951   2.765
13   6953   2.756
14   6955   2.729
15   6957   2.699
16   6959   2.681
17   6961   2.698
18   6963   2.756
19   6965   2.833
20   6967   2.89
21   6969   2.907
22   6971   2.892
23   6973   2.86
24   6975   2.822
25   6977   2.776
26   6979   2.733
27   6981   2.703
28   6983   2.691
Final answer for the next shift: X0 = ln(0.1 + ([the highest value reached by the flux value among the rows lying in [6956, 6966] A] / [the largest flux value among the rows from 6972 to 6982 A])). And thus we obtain 0.087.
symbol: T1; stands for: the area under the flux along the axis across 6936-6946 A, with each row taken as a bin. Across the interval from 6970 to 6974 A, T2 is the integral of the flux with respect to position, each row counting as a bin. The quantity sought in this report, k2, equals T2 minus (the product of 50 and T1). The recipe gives -1318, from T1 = 27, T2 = 12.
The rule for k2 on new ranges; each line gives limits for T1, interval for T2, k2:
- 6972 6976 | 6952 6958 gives -552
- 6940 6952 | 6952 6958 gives -1601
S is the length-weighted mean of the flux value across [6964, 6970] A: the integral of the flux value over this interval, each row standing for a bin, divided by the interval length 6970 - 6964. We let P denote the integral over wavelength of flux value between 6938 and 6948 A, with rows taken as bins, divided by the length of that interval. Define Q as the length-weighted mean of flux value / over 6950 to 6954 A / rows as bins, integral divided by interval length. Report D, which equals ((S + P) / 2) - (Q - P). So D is 2.68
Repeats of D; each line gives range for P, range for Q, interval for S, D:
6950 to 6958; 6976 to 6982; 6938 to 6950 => 2.71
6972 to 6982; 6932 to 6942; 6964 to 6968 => 2.92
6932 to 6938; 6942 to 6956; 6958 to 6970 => 2.71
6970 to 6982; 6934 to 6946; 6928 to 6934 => 2.86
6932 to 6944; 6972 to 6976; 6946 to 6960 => 2.53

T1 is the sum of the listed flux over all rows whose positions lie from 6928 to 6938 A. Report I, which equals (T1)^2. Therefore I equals 179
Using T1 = 13.4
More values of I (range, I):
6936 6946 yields 177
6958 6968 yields 192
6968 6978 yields 203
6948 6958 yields 188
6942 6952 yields 183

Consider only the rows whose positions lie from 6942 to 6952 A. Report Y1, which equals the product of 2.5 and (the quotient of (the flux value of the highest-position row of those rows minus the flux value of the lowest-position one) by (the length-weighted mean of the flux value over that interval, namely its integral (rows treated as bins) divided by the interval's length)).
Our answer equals 0.11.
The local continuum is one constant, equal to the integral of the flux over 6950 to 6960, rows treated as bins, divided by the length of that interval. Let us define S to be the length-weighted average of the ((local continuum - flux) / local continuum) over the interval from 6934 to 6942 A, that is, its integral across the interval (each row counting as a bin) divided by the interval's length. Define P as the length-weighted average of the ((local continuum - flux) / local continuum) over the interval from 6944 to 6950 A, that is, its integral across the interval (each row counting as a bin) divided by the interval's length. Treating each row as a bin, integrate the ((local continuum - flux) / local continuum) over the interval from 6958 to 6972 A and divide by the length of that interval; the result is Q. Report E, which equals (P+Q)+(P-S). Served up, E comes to -0.04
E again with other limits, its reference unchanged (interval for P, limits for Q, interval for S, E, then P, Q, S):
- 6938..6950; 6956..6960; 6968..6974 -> 0.11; 0.017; 0.0132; -0.06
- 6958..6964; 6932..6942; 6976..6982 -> 0.03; 0.005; 0.0189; 0.00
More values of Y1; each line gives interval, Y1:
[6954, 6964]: 0.02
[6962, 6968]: 0.12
